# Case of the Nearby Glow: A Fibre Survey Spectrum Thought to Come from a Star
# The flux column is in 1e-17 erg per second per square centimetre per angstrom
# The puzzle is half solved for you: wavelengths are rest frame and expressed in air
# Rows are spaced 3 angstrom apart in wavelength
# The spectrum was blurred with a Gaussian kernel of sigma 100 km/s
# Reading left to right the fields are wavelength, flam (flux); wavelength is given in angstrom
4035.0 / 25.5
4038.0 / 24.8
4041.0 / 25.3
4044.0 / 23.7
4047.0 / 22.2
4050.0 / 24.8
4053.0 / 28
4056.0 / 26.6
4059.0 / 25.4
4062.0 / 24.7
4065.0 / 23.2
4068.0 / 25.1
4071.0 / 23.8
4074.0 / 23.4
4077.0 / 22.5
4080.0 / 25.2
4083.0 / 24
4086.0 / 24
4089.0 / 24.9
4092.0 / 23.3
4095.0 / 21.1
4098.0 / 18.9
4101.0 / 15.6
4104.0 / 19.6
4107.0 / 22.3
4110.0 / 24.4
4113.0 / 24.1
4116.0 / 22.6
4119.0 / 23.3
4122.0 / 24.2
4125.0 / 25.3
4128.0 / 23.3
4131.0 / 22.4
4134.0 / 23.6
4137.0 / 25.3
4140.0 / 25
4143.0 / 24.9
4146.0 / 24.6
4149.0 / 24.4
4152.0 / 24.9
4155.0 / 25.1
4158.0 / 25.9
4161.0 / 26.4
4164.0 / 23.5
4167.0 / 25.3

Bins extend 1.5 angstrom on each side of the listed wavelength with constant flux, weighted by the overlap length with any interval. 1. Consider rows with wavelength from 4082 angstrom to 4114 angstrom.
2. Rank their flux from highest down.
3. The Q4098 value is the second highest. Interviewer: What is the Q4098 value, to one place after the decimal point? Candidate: 24.4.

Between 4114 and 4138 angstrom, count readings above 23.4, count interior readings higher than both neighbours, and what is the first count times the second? 4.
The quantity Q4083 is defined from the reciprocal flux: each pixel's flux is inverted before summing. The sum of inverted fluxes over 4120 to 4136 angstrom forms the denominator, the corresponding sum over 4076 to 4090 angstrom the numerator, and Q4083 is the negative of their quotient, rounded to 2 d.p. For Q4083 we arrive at -0.99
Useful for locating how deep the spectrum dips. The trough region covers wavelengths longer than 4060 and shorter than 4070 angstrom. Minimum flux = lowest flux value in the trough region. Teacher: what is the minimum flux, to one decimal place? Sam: 23.2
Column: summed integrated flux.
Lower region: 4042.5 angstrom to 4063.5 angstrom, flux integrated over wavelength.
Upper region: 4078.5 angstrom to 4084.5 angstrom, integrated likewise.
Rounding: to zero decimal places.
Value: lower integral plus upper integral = 674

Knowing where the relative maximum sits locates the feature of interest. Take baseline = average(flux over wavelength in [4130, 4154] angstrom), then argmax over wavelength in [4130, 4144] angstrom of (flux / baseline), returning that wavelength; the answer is 4137.0 angstrom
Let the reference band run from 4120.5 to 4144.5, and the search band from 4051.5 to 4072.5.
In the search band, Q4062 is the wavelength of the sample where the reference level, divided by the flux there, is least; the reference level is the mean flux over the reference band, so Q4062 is 4053.0 angstrom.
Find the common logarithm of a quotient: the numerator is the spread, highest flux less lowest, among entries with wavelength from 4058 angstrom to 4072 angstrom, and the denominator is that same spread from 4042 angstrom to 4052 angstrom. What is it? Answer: -0.1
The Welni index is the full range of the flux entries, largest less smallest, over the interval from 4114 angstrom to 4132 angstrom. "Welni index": 3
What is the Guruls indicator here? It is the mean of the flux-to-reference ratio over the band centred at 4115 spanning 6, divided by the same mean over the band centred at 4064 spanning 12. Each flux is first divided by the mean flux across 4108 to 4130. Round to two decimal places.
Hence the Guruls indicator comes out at 0.95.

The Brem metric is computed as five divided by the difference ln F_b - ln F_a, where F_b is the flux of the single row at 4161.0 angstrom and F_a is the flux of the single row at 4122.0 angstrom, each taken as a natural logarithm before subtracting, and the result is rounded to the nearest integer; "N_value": 57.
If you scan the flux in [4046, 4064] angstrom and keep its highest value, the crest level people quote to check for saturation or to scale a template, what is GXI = 28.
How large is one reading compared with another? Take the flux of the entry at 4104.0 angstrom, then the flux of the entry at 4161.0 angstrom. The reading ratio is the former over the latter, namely 0.74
